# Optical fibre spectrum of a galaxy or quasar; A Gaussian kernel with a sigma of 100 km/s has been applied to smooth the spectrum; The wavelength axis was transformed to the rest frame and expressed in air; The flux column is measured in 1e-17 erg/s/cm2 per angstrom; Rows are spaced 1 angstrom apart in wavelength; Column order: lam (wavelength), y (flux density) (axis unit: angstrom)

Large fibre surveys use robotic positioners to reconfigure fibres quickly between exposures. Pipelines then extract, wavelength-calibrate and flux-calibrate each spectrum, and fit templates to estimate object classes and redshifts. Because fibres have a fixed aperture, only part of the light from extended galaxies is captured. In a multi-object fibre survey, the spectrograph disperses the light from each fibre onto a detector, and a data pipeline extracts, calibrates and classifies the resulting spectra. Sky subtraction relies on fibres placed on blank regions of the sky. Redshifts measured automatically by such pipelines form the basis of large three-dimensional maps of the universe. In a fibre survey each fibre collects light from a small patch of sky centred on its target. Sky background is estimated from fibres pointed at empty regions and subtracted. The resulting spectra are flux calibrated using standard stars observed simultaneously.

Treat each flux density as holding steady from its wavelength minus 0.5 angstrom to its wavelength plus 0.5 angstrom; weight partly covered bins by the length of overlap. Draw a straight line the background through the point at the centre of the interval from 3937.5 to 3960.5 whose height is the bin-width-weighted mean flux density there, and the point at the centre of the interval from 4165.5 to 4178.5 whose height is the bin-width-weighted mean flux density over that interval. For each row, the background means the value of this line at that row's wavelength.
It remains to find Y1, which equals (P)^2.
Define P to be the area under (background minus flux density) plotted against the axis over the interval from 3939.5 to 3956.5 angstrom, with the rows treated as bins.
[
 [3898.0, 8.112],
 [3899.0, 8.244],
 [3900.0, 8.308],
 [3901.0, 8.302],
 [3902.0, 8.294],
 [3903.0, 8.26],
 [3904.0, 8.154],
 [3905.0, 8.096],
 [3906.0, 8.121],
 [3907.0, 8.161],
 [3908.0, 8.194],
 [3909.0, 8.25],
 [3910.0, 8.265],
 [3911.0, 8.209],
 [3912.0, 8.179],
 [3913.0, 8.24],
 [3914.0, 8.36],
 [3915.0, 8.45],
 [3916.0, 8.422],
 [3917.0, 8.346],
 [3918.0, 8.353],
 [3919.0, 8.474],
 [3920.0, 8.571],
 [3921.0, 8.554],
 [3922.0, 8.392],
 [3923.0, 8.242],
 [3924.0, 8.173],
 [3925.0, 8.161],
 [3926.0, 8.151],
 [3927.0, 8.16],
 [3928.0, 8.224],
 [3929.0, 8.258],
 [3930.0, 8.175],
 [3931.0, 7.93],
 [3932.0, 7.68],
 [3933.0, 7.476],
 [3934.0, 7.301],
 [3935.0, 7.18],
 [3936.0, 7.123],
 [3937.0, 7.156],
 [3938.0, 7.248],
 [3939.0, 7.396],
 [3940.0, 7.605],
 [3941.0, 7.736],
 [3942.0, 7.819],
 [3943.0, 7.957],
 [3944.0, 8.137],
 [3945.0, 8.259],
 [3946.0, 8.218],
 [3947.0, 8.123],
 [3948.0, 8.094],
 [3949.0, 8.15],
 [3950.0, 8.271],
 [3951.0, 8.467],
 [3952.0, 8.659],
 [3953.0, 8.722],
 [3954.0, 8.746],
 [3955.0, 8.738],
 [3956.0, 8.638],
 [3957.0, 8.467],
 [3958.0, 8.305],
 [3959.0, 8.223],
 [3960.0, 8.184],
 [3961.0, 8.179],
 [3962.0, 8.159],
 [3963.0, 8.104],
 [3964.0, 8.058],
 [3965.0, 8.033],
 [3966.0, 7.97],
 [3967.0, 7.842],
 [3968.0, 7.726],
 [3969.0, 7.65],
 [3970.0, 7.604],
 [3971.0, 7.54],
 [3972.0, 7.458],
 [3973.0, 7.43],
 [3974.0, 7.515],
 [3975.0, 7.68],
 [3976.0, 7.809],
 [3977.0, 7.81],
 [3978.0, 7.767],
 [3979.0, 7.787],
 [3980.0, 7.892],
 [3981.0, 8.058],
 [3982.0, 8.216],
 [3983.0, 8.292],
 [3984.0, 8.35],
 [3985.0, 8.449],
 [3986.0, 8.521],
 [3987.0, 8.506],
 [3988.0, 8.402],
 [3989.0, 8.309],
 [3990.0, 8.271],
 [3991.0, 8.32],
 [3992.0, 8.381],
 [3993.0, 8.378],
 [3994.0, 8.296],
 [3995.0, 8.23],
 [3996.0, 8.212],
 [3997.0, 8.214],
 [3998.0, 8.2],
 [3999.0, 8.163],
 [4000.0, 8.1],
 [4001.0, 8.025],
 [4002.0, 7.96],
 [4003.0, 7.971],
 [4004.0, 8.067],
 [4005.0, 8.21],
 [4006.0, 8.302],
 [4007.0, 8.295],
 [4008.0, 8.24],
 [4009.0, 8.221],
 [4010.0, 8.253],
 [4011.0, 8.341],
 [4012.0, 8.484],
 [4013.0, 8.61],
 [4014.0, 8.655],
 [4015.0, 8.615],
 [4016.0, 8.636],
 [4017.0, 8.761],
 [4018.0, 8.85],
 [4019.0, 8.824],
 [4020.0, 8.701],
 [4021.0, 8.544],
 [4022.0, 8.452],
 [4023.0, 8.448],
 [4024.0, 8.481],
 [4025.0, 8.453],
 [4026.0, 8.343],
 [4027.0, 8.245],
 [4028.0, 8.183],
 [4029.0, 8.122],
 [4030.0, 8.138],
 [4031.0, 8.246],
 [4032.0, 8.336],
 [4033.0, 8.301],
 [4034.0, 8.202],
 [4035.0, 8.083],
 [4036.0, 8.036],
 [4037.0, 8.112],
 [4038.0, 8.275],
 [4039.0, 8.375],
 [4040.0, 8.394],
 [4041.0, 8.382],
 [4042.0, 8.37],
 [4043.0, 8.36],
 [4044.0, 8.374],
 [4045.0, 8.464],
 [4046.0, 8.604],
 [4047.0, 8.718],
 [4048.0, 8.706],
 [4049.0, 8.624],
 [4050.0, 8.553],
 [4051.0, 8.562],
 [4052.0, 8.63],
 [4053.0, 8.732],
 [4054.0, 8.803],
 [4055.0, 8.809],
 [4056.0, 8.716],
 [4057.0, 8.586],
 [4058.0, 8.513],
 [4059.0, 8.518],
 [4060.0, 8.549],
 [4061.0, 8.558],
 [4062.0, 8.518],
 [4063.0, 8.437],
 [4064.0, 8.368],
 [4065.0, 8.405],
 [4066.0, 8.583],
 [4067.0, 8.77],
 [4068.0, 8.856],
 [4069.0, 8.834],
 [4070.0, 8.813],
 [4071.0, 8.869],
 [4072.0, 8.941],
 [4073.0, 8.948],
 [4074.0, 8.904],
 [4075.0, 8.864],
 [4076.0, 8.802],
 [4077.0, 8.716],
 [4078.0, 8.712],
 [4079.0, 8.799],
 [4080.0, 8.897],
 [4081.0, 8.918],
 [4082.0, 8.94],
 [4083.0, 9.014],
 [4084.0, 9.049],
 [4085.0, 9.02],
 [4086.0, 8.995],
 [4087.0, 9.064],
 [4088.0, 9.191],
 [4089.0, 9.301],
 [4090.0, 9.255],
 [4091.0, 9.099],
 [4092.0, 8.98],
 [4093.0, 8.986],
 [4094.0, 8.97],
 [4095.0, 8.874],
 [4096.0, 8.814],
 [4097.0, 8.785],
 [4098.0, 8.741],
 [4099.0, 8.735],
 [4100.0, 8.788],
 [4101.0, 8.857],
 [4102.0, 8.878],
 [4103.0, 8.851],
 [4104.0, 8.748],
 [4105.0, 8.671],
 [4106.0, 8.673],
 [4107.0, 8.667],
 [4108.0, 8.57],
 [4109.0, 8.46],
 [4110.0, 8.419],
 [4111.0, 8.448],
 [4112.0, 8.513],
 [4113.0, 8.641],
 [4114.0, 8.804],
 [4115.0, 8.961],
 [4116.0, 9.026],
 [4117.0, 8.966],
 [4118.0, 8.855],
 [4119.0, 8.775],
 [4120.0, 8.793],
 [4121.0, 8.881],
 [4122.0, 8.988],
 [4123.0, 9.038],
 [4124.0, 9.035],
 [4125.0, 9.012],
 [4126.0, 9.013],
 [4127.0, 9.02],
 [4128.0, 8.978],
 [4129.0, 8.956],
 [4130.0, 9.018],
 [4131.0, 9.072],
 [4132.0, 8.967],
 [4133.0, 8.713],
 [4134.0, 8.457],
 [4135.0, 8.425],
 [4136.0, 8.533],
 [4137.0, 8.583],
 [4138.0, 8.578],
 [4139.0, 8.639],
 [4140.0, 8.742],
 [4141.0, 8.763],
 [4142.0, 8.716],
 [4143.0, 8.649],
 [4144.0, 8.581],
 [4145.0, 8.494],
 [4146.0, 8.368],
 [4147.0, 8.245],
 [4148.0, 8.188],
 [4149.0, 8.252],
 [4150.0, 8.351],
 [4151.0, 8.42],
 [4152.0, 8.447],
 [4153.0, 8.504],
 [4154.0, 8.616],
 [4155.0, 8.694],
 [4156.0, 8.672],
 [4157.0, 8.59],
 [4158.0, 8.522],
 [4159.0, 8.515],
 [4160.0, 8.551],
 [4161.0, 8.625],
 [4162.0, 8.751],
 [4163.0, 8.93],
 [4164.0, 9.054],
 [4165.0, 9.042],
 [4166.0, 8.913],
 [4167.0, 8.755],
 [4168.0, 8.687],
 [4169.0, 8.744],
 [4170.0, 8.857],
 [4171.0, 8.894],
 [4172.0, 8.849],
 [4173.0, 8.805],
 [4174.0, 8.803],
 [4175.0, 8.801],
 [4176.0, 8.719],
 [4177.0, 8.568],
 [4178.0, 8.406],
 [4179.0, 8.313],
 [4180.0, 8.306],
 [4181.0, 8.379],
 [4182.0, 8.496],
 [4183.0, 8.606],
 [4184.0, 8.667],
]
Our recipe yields 2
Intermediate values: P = -1.3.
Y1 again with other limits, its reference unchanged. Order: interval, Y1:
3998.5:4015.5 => 1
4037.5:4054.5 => 3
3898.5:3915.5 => 8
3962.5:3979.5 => 68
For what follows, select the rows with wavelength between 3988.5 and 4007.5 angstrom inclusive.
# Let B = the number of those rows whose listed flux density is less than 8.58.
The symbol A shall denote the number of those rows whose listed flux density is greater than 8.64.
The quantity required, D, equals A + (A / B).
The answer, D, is 0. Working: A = 0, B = 19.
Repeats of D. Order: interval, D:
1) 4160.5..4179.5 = 20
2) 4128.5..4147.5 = 10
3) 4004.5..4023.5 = 5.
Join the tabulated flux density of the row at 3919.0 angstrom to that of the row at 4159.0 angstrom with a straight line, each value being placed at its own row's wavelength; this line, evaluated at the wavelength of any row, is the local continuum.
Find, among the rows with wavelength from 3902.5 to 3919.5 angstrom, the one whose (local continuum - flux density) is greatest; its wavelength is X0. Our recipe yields 3905.0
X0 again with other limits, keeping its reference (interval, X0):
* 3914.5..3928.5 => 3926.0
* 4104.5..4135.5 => 4110.0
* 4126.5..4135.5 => 4135.0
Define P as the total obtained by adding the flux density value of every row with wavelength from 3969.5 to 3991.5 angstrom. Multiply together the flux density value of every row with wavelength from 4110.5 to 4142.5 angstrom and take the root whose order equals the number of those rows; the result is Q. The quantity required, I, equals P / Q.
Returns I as 20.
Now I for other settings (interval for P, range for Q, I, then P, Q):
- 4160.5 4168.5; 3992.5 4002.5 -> 9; 71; 8.2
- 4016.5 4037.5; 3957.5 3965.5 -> 22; 176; 8.2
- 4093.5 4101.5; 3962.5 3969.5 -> 9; 71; 7.9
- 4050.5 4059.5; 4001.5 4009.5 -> 10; 78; 8.2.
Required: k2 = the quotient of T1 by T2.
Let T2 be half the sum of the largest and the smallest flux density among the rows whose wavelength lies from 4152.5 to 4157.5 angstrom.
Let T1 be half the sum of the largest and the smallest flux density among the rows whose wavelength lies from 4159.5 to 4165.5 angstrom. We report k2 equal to 1.024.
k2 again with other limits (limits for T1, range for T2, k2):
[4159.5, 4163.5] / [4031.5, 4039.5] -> 1.065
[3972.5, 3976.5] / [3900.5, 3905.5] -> 0.929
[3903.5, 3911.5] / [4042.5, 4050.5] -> 0.958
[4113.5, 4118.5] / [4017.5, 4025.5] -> 1.031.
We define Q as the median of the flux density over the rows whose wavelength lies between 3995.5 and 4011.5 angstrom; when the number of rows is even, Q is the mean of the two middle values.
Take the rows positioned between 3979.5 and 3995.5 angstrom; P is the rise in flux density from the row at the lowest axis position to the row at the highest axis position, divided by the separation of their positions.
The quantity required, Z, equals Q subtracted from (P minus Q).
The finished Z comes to -16.4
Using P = 0.023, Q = 8.2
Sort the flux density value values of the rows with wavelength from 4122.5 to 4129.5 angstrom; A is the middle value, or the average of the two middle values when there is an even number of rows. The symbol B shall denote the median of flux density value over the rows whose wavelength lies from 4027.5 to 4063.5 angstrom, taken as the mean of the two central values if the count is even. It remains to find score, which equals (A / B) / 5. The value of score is 0.213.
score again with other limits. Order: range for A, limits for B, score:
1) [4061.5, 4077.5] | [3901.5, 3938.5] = 0.215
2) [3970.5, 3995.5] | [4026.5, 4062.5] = 0.195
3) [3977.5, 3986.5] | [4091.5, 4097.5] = 0.184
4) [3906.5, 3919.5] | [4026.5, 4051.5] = 0.198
